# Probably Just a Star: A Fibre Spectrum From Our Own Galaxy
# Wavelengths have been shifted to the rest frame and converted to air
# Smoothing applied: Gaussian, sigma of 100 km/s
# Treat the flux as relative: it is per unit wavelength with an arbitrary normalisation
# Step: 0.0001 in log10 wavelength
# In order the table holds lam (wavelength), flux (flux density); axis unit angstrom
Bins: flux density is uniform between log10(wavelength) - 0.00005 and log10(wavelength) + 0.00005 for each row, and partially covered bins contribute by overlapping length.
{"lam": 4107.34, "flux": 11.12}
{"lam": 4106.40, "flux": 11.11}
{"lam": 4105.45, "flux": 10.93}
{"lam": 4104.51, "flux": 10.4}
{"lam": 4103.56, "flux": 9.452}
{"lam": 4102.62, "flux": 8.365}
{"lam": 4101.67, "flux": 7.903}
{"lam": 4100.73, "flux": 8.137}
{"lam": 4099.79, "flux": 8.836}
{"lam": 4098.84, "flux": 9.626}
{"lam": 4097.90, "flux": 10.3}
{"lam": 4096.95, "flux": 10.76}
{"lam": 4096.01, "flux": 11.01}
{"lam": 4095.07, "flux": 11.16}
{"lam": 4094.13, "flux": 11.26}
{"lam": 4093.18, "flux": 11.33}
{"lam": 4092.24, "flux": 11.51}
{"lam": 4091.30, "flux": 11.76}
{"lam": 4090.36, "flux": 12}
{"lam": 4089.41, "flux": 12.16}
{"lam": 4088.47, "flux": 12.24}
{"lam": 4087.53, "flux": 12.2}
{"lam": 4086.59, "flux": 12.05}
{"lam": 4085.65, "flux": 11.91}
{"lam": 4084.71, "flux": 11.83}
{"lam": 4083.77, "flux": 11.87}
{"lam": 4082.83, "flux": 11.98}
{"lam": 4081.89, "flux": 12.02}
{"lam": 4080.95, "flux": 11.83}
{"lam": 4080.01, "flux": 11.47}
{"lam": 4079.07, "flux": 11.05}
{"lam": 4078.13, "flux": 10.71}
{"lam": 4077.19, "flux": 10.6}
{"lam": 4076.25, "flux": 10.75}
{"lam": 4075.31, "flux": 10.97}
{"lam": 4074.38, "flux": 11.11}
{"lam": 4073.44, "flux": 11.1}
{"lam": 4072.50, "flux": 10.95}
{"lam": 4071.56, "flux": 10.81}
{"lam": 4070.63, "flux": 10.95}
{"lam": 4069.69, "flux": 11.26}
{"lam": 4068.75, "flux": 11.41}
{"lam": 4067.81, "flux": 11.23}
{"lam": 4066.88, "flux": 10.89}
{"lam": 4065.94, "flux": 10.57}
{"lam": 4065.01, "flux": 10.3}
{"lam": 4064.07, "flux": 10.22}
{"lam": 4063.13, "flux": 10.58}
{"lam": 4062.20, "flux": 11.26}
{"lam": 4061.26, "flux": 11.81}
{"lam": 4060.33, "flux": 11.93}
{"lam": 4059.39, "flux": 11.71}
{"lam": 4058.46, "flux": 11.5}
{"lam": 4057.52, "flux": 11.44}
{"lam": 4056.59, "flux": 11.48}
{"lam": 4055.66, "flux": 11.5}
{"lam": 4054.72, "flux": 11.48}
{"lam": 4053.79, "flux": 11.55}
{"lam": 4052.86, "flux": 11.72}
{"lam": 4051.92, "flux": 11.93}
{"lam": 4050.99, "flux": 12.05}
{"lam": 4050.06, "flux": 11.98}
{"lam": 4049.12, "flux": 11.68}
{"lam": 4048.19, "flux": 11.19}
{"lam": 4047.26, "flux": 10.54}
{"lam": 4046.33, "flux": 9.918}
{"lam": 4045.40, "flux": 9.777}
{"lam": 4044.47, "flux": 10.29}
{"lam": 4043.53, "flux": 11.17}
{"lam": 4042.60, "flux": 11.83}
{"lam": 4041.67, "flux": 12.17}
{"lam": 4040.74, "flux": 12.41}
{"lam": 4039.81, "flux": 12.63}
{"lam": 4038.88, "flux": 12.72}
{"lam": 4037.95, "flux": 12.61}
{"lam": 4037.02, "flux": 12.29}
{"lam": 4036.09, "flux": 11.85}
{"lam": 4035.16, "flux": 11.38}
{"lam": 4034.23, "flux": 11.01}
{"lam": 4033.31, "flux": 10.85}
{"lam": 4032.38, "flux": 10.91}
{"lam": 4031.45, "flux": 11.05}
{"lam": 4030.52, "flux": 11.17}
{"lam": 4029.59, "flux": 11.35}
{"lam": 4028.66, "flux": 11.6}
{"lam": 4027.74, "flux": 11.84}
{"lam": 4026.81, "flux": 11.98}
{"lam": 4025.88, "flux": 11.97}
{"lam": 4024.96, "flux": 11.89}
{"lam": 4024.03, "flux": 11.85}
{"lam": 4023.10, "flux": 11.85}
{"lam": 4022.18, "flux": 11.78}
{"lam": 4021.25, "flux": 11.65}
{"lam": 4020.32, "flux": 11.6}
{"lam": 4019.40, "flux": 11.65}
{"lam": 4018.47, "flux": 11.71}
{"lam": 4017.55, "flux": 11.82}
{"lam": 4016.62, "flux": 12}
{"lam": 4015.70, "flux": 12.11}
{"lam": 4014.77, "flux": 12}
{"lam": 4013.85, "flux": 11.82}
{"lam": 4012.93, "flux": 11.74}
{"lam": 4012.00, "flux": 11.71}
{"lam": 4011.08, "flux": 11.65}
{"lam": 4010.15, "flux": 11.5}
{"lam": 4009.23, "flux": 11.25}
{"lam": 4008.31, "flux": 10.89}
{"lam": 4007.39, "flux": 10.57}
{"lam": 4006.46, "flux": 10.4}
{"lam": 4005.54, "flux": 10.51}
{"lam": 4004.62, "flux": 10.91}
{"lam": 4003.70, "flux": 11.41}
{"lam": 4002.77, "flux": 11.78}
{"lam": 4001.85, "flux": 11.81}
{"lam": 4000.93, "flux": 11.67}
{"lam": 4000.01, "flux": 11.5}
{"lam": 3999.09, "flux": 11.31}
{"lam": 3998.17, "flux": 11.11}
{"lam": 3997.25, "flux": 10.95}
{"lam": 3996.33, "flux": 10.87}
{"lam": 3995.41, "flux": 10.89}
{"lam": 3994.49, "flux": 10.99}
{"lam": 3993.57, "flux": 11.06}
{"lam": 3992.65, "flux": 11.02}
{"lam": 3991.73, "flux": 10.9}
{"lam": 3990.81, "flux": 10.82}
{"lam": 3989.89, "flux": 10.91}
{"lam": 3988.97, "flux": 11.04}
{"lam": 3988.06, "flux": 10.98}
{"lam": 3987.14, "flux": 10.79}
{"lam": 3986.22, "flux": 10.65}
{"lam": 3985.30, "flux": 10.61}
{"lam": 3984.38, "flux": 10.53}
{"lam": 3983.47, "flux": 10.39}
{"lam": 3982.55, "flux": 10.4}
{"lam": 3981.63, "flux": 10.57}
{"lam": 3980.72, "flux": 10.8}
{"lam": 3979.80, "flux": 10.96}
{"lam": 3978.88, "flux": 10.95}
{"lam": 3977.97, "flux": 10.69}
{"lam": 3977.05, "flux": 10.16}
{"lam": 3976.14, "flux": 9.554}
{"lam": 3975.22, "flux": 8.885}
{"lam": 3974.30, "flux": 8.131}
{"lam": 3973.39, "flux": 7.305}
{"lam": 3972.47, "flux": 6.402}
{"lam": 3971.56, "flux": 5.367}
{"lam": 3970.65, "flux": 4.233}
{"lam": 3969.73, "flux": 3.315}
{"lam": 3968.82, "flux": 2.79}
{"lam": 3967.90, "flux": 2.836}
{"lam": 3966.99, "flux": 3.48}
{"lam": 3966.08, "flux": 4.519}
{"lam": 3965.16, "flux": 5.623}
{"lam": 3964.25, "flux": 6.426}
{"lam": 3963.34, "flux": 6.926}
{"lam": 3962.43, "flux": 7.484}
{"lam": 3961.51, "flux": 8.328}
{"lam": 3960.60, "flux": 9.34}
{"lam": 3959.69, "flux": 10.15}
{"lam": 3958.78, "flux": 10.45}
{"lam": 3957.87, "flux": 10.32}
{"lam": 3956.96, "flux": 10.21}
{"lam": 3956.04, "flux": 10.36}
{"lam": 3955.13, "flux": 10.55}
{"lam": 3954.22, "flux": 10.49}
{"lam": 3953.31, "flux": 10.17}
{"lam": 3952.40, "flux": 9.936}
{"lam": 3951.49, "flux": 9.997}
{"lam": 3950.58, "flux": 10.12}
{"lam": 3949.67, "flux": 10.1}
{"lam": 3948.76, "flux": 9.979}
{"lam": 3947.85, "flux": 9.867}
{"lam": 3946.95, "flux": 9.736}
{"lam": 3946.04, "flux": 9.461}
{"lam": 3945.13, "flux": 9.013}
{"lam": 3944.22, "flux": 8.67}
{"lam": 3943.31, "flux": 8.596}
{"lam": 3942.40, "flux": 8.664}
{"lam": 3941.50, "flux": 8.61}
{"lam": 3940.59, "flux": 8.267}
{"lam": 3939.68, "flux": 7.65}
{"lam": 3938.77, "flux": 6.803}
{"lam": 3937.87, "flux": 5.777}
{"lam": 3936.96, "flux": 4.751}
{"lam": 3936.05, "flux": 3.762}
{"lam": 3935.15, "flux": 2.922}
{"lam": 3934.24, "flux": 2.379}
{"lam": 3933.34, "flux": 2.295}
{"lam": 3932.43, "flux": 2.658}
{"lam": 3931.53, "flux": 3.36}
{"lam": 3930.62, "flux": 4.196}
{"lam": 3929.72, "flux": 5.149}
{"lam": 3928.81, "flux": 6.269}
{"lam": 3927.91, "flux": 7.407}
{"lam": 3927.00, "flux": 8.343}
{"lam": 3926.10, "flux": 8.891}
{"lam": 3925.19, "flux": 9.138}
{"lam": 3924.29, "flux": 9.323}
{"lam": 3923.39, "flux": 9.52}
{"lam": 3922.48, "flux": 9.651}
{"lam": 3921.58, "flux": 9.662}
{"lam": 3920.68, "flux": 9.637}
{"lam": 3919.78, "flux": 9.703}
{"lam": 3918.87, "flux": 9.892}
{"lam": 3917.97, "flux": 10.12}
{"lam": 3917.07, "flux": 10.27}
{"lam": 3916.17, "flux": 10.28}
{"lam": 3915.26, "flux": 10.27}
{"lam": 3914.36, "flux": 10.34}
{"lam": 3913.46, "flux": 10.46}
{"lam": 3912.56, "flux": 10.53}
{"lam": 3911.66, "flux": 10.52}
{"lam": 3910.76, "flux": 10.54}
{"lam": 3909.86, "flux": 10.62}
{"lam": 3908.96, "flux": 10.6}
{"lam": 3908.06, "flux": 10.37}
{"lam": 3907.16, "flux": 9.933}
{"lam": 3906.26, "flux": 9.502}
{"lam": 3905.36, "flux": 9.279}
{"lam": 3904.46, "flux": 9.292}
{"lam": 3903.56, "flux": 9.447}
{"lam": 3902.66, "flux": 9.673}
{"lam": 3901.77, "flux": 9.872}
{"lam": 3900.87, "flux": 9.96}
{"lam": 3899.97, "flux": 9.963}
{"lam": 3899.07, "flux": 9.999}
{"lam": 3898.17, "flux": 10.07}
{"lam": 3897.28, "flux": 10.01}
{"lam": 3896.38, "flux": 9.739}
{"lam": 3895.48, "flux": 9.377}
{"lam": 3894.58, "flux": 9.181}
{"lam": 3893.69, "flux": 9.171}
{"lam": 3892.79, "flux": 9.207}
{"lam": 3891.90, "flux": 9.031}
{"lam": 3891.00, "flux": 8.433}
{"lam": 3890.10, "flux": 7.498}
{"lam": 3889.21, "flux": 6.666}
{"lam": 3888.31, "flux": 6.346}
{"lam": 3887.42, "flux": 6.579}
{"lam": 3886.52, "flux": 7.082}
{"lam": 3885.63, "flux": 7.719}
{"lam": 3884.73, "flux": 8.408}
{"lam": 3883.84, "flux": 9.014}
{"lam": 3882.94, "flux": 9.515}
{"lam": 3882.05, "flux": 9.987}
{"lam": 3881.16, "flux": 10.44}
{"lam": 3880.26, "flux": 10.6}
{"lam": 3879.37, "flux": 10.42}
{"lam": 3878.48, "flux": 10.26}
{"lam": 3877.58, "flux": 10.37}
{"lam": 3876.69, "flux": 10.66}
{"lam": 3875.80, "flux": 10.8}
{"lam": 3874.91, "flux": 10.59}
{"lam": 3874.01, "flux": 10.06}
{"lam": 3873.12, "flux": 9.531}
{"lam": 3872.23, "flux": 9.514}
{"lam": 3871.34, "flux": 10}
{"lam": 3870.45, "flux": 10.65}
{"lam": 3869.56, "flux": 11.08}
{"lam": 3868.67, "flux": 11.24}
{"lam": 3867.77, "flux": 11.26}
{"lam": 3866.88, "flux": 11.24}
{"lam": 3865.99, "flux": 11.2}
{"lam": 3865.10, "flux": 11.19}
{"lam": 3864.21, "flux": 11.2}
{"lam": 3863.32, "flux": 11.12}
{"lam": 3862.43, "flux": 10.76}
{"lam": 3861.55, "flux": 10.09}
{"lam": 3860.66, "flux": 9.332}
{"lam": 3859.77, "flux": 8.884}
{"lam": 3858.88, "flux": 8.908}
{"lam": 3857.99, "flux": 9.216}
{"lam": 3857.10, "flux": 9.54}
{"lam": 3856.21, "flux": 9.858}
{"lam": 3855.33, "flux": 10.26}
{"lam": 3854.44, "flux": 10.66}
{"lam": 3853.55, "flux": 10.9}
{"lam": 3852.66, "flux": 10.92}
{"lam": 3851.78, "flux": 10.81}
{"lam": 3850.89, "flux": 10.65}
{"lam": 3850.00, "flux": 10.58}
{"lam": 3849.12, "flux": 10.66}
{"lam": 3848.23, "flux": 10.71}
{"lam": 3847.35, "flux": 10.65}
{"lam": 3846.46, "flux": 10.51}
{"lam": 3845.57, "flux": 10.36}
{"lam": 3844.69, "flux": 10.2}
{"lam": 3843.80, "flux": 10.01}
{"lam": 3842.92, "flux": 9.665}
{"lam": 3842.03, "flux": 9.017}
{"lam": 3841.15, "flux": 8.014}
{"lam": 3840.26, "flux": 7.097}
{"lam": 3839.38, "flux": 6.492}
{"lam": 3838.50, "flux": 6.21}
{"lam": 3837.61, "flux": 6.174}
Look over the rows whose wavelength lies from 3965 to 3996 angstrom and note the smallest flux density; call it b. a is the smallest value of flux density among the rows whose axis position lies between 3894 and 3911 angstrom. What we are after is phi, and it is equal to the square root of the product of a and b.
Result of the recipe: 5.1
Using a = 9.181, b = 2.79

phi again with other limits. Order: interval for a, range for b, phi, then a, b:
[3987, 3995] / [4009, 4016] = 11.0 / 10.79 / 11.25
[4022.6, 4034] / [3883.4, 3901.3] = 8.3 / 10.85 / 6.346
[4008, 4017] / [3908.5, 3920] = 10.3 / 10.89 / 9.703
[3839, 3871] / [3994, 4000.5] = 8.4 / 6.492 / 10.87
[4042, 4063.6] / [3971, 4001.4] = 7.2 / 9.777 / 5.367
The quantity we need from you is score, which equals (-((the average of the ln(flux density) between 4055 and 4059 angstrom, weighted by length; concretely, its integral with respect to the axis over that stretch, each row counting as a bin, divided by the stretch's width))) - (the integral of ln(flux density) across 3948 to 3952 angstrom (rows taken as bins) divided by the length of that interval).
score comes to -4.75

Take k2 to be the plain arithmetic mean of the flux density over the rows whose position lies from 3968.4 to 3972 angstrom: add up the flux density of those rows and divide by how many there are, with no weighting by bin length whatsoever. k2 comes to 4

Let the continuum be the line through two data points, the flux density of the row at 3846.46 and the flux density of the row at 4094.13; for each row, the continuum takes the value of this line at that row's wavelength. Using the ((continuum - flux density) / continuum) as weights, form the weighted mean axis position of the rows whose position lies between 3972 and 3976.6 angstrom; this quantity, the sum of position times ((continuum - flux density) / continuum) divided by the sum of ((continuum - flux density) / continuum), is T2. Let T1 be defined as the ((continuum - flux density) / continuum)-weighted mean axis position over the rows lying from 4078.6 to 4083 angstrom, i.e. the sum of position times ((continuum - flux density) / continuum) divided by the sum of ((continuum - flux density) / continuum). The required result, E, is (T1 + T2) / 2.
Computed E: 4027.9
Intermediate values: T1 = 4081.9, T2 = 3973.8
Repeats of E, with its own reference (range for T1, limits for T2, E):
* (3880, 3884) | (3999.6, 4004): 3942.5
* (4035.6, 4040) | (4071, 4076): 4055.6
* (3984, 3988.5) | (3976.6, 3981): 3981.4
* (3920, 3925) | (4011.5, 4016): 3968.3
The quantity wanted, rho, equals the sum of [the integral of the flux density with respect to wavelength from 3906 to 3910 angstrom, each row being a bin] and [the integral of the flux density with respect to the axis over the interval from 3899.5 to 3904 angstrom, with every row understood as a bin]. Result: 85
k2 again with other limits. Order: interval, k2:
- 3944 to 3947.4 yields 9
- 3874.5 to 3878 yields 11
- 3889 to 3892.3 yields 8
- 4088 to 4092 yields 12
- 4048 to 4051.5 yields 12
